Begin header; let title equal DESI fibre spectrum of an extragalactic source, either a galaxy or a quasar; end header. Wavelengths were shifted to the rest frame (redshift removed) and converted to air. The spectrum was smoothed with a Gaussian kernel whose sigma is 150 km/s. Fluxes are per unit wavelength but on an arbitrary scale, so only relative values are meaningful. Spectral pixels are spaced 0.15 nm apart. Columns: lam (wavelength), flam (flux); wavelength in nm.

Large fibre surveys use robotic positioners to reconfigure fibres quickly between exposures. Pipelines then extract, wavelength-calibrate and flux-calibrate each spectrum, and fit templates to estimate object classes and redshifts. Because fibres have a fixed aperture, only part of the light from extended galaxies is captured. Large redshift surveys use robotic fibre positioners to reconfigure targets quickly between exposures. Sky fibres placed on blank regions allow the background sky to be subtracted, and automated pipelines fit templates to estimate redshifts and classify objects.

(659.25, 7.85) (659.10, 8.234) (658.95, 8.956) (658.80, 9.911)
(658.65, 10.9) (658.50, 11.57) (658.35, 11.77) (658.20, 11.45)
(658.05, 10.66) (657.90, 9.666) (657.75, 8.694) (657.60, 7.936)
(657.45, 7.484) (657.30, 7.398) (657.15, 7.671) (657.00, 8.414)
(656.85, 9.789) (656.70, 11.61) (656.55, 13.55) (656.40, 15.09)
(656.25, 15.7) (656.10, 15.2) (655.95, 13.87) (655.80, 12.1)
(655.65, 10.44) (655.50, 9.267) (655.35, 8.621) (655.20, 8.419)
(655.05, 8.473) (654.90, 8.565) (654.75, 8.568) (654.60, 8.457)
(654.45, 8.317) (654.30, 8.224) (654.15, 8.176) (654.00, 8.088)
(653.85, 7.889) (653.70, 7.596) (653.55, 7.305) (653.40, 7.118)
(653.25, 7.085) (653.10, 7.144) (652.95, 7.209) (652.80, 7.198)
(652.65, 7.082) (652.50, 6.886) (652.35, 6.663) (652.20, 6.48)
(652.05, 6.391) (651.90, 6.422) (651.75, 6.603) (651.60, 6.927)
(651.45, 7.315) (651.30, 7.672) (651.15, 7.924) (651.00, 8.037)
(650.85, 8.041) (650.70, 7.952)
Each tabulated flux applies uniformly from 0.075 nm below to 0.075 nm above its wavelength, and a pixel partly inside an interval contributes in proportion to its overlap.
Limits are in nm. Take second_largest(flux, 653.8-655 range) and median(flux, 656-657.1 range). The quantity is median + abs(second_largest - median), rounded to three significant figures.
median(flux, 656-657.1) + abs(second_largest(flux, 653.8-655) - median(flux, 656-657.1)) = 18.5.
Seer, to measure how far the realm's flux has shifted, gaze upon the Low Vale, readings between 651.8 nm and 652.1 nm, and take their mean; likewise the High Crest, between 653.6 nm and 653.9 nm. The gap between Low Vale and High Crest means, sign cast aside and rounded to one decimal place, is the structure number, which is 1.3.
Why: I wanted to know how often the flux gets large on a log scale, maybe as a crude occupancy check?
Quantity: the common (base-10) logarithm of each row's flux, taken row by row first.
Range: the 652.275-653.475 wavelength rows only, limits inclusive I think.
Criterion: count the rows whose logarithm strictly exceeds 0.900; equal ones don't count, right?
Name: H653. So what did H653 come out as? 0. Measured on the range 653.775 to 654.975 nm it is 7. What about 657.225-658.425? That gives 5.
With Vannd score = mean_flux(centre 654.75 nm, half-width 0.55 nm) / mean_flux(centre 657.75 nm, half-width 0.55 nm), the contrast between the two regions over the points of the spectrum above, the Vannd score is 0.93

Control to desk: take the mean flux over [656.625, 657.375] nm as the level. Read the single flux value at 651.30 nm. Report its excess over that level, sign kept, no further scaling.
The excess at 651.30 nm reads -1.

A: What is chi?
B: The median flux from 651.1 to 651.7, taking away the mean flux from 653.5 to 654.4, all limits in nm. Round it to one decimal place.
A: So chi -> -0.4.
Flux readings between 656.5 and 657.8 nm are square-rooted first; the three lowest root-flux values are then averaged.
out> 2.74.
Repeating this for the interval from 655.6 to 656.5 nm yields 3.48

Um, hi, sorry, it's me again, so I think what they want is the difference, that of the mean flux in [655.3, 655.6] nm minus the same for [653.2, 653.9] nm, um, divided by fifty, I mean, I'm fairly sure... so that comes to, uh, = 0.03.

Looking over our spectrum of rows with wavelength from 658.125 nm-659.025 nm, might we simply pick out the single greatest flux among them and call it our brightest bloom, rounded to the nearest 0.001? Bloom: 11.770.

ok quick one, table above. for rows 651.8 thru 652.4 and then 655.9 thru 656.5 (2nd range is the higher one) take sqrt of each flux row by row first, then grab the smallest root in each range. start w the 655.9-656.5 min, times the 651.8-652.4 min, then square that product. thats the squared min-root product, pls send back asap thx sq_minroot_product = 89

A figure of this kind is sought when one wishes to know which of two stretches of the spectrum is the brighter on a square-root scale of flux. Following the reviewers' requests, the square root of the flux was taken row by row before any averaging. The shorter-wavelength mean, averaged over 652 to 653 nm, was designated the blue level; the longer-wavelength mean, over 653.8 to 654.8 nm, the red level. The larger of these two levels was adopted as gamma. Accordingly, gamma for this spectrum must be 2.87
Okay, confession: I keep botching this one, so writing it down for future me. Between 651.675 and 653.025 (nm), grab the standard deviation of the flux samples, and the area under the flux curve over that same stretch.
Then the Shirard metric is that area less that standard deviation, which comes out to 8.8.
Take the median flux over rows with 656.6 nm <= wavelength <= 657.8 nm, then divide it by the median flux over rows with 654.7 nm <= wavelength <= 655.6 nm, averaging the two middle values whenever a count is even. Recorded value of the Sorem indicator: 1.0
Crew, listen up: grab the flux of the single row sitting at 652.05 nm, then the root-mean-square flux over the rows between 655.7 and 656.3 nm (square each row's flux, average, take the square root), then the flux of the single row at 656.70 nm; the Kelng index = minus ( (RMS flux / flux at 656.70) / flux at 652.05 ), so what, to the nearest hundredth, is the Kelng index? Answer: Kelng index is -0.19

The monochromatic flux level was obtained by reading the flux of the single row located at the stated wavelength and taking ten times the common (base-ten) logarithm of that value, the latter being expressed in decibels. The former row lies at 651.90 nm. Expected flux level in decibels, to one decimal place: 8.1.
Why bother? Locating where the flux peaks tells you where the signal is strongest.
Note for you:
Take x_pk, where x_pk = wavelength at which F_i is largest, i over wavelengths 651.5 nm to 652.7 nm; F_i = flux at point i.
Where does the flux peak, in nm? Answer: 652.65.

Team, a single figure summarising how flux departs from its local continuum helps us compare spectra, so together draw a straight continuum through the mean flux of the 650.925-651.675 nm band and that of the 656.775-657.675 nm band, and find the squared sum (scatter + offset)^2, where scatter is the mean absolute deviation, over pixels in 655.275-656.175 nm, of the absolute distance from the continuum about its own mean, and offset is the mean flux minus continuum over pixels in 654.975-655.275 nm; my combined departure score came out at 7.0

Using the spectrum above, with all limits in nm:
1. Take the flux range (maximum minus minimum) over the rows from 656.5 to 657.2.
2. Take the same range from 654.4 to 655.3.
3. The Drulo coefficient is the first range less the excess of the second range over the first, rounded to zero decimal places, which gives 12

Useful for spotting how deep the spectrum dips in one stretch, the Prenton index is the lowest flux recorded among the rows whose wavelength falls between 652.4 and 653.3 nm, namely 6.886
